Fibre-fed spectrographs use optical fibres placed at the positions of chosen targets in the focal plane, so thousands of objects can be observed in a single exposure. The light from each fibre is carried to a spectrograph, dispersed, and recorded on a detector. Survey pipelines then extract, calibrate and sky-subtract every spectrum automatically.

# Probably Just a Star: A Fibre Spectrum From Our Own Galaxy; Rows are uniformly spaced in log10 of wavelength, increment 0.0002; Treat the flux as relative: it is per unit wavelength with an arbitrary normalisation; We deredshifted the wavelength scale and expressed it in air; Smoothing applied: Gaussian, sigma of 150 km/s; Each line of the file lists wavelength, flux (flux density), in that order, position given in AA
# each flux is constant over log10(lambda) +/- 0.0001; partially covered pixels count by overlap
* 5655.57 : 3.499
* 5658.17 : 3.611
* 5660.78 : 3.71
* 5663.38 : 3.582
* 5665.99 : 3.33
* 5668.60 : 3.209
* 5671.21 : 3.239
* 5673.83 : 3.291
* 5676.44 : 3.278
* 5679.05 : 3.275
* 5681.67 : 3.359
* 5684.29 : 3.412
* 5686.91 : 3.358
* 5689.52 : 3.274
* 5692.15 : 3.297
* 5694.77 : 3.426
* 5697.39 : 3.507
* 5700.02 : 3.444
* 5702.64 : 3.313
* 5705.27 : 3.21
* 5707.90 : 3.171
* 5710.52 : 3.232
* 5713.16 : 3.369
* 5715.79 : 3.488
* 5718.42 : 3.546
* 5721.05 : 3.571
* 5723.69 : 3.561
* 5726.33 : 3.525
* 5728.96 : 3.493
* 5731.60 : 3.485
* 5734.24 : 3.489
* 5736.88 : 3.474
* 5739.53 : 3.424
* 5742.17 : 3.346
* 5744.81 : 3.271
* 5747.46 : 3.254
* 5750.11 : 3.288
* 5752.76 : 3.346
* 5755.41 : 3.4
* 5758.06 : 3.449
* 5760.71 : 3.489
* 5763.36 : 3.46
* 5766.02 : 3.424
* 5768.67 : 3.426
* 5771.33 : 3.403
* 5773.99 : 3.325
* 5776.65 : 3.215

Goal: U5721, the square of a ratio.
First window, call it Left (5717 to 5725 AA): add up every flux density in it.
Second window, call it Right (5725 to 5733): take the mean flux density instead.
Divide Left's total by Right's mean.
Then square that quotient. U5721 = 9.3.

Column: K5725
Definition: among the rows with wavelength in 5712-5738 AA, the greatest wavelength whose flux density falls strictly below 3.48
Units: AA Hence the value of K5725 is 5736.88 AA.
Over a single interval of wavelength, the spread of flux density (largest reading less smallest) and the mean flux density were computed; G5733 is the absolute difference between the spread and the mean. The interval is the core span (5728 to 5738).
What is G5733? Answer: 3.47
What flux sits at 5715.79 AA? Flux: 3.488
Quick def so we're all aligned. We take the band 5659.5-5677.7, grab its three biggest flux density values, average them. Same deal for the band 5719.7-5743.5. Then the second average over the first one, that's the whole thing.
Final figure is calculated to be 1.00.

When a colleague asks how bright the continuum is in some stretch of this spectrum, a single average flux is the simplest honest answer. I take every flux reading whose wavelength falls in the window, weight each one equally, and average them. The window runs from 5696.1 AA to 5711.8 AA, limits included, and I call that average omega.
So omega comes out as 3.31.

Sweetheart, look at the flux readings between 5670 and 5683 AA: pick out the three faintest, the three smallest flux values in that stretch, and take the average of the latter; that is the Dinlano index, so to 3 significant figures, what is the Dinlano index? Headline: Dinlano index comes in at 3.26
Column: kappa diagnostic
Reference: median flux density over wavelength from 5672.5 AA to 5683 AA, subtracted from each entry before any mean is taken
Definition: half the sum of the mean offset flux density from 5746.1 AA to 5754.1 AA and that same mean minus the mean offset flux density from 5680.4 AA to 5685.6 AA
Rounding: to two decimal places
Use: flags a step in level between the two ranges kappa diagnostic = -0.04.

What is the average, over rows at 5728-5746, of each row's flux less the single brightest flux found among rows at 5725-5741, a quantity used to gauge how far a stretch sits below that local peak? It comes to -0.10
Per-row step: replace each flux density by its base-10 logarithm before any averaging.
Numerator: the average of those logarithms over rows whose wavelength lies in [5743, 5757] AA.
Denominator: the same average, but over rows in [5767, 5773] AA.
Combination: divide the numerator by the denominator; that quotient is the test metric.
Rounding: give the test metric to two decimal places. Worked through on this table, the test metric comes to 0.98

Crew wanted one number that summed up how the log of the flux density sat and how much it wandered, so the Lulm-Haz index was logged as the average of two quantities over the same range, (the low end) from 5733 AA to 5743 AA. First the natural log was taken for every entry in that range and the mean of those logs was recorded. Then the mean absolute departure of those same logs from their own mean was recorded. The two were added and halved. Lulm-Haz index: 0.62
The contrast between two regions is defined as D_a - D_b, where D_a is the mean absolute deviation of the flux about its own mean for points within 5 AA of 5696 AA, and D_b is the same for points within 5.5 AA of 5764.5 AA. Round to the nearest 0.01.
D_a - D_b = 0.04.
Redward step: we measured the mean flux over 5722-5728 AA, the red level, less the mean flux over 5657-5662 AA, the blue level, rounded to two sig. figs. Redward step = -0.12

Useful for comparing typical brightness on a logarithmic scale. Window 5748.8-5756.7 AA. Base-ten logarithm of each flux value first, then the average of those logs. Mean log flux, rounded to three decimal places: 0.524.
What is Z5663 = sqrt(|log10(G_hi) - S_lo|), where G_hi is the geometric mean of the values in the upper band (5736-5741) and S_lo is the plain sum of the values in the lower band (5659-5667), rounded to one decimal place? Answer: 3.2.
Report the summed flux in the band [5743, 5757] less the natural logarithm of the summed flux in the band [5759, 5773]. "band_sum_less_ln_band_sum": 13.7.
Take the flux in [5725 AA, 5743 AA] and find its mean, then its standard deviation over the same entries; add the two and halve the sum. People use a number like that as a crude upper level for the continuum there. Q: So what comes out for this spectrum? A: 1.76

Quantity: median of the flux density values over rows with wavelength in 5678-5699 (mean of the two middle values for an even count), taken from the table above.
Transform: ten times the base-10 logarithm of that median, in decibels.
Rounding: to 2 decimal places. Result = 5.26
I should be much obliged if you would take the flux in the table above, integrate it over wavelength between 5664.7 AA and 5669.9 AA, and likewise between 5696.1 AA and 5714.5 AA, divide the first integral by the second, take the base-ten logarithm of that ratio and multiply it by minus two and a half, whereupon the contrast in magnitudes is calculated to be 1.4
